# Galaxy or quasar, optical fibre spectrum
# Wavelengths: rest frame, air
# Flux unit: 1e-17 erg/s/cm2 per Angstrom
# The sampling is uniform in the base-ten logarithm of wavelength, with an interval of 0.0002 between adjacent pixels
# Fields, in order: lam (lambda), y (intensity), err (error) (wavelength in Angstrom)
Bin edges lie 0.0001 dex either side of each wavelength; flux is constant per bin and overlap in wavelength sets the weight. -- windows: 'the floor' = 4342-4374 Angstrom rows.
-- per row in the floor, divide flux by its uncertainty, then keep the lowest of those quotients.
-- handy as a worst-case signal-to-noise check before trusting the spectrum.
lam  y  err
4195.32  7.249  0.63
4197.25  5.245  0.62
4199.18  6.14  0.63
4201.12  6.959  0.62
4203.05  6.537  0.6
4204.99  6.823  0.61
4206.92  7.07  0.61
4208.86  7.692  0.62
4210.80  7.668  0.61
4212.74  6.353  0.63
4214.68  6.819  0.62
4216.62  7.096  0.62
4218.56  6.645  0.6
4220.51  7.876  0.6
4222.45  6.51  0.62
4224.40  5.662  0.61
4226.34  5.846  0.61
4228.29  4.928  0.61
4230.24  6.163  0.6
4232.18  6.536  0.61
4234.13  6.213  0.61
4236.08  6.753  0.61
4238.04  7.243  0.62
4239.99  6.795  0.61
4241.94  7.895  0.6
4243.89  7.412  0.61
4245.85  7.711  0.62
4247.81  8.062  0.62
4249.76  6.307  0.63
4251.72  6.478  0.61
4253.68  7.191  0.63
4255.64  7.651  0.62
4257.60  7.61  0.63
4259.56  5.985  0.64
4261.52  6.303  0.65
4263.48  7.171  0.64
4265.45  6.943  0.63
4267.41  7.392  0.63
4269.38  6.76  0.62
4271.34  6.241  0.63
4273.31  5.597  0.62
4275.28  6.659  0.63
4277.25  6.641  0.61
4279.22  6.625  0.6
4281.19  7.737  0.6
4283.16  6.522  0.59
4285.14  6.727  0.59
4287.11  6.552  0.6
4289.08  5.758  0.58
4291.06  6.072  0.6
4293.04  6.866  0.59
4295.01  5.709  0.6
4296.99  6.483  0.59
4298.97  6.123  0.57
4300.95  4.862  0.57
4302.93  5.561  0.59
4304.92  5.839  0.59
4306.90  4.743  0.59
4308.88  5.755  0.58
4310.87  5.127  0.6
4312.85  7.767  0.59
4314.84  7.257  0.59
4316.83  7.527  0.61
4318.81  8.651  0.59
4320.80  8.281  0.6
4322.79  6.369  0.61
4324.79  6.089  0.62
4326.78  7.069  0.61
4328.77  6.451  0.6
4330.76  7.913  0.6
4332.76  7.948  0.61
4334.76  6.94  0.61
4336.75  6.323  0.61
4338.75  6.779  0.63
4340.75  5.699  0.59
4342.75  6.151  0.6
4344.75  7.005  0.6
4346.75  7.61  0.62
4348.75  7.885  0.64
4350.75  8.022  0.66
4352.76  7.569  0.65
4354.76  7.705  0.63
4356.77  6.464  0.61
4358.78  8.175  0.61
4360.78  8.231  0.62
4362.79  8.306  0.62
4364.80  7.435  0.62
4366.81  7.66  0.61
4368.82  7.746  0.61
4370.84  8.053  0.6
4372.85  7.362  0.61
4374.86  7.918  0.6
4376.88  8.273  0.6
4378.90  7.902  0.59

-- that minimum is 10.3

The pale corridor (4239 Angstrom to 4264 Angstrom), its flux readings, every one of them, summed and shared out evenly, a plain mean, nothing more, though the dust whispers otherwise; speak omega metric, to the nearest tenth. 7.1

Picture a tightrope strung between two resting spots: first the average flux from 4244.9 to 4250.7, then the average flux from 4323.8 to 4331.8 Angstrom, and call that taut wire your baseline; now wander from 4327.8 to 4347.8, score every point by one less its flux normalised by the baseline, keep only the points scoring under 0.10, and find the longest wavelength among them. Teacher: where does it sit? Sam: 4346.75 Angstrom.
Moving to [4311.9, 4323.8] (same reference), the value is 4322.79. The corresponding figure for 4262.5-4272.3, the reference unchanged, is 4269.38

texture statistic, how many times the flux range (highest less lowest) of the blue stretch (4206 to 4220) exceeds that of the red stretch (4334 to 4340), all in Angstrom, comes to 2.2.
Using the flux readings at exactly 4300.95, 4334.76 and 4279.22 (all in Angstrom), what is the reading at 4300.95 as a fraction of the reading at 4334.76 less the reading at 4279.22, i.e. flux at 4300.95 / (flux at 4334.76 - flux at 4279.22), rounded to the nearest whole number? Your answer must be 15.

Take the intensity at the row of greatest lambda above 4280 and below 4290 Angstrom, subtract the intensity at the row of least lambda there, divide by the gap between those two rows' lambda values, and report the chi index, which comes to -0.25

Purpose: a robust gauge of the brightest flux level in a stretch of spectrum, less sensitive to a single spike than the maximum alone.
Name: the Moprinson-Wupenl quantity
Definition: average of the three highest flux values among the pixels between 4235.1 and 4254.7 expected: 7.89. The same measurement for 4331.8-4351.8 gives 7.95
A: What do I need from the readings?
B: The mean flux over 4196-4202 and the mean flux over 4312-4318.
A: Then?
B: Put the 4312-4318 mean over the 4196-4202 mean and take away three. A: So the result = -1.77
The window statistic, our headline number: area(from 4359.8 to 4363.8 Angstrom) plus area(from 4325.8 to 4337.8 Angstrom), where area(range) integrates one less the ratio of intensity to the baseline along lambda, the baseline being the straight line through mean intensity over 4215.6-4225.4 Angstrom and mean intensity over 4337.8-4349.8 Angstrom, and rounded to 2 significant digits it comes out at -1.3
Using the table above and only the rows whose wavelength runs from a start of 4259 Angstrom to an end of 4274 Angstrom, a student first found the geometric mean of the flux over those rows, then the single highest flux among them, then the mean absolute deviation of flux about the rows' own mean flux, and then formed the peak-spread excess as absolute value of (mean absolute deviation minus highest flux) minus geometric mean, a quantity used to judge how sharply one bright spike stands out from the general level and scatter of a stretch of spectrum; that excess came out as 0.35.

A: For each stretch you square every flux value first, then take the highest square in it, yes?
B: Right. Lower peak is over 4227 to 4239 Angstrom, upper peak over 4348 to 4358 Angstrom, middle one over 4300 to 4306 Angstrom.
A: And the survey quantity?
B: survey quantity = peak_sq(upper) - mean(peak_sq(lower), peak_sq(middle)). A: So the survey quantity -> 21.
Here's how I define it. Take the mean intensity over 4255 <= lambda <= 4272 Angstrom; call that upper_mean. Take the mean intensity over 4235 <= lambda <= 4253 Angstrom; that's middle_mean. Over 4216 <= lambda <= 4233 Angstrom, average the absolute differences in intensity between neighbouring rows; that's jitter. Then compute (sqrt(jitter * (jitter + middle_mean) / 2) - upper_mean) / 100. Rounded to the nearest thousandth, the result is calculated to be -0.051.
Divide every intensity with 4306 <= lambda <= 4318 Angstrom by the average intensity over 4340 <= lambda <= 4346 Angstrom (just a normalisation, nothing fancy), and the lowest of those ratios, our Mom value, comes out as 0.75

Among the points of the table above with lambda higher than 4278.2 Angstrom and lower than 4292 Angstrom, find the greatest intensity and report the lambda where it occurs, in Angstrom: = 4281.19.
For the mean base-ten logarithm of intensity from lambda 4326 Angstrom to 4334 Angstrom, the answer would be 0.864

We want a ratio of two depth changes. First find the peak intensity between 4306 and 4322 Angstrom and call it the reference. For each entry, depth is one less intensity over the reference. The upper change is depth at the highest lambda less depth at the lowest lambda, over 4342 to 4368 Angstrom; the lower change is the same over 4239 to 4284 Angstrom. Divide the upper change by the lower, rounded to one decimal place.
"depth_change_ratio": -5.5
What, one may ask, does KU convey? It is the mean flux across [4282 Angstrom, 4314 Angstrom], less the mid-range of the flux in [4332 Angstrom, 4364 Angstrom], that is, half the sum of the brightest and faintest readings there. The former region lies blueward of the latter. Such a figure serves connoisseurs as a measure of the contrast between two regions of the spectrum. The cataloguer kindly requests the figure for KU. -1.0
